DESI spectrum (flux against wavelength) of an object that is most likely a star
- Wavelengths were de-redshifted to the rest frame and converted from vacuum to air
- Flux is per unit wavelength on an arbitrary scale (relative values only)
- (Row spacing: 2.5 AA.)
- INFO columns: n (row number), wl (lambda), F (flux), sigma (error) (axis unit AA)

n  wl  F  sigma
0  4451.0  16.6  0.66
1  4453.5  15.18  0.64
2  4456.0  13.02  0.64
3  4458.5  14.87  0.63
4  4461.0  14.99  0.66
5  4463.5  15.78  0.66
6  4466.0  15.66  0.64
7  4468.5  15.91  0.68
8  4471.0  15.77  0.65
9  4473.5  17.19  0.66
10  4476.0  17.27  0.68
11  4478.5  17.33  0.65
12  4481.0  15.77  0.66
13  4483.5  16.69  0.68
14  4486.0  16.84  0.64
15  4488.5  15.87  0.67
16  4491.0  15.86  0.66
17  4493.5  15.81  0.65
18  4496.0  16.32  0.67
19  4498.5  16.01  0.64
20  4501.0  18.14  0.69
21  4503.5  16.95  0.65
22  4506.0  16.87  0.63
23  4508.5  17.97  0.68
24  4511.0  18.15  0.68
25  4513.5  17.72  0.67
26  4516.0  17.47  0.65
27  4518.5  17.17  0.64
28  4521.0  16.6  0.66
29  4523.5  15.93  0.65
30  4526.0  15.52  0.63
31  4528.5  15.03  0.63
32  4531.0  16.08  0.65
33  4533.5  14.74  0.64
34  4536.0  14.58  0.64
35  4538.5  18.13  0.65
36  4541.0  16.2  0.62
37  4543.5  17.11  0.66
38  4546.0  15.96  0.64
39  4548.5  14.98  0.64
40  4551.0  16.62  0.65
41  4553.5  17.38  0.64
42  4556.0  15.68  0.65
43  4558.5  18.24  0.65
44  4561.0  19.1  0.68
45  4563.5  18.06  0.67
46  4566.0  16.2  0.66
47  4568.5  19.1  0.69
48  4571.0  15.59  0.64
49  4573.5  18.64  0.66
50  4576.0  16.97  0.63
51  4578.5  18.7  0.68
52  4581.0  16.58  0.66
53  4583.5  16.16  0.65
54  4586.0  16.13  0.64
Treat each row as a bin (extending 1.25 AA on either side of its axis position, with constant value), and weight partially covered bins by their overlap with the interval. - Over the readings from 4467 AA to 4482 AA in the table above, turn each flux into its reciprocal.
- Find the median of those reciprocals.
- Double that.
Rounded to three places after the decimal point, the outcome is 0.121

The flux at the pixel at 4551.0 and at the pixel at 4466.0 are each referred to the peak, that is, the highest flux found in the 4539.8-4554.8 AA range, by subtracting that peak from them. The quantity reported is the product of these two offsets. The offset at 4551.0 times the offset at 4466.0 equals 1.3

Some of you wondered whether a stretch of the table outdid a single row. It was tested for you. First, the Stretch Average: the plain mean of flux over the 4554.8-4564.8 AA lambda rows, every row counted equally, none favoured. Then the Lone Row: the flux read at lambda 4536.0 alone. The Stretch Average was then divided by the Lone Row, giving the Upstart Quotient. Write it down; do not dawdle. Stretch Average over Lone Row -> 1.22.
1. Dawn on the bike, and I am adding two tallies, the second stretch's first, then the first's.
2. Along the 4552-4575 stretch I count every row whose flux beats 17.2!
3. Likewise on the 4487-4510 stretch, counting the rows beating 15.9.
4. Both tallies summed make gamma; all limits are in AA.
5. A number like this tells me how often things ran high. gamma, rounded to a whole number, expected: 12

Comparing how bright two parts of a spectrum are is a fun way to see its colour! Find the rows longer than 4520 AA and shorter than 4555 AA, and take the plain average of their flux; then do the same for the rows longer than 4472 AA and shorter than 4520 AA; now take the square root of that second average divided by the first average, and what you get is 1.03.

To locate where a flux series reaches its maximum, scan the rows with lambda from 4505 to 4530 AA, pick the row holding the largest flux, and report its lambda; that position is 4511.0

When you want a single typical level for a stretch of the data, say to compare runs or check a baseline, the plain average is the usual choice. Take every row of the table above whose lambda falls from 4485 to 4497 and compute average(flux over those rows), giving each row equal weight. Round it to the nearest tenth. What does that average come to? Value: 16.1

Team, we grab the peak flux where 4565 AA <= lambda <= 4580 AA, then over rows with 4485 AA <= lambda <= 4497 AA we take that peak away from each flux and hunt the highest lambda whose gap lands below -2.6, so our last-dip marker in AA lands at 4496.0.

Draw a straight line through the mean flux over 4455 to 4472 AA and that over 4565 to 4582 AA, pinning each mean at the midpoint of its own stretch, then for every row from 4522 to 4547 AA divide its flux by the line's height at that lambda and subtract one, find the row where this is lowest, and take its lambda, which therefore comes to 4536.0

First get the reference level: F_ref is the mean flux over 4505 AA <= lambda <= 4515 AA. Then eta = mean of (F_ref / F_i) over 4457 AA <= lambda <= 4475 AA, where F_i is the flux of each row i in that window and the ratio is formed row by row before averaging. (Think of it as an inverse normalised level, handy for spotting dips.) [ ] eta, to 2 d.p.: 1.13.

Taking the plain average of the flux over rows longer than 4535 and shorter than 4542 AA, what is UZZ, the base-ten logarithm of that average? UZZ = 1.21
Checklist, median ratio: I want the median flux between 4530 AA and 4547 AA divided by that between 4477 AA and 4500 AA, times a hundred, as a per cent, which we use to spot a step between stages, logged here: 100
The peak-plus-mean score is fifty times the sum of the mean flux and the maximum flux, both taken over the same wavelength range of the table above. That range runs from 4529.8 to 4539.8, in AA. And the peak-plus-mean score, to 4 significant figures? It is 1701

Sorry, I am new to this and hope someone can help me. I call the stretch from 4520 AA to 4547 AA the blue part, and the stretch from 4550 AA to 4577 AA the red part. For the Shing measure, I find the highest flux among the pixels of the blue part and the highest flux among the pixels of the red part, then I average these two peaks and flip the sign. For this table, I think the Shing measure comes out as -18.6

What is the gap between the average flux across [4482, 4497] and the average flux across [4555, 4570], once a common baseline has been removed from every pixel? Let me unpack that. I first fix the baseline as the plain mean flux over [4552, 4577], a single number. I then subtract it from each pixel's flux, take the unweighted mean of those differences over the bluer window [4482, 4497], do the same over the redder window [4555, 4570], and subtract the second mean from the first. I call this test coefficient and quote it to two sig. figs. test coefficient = -1.5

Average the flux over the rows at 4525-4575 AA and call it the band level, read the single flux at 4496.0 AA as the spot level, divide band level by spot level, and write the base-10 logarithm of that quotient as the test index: 0.01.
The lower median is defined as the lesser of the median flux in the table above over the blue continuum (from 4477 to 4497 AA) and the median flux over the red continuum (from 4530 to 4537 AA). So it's 14.7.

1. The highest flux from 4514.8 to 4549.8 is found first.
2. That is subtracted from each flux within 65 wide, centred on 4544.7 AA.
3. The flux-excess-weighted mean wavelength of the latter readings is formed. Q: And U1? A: 4539.4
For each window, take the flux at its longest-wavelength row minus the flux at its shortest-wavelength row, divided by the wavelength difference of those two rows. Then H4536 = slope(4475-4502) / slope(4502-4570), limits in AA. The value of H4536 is 1.1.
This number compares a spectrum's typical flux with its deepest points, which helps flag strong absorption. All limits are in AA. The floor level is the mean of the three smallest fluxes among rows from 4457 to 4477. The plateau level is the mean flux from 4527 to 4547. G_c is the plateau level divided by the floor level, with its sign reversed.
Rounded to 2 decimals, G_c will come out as -1.05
